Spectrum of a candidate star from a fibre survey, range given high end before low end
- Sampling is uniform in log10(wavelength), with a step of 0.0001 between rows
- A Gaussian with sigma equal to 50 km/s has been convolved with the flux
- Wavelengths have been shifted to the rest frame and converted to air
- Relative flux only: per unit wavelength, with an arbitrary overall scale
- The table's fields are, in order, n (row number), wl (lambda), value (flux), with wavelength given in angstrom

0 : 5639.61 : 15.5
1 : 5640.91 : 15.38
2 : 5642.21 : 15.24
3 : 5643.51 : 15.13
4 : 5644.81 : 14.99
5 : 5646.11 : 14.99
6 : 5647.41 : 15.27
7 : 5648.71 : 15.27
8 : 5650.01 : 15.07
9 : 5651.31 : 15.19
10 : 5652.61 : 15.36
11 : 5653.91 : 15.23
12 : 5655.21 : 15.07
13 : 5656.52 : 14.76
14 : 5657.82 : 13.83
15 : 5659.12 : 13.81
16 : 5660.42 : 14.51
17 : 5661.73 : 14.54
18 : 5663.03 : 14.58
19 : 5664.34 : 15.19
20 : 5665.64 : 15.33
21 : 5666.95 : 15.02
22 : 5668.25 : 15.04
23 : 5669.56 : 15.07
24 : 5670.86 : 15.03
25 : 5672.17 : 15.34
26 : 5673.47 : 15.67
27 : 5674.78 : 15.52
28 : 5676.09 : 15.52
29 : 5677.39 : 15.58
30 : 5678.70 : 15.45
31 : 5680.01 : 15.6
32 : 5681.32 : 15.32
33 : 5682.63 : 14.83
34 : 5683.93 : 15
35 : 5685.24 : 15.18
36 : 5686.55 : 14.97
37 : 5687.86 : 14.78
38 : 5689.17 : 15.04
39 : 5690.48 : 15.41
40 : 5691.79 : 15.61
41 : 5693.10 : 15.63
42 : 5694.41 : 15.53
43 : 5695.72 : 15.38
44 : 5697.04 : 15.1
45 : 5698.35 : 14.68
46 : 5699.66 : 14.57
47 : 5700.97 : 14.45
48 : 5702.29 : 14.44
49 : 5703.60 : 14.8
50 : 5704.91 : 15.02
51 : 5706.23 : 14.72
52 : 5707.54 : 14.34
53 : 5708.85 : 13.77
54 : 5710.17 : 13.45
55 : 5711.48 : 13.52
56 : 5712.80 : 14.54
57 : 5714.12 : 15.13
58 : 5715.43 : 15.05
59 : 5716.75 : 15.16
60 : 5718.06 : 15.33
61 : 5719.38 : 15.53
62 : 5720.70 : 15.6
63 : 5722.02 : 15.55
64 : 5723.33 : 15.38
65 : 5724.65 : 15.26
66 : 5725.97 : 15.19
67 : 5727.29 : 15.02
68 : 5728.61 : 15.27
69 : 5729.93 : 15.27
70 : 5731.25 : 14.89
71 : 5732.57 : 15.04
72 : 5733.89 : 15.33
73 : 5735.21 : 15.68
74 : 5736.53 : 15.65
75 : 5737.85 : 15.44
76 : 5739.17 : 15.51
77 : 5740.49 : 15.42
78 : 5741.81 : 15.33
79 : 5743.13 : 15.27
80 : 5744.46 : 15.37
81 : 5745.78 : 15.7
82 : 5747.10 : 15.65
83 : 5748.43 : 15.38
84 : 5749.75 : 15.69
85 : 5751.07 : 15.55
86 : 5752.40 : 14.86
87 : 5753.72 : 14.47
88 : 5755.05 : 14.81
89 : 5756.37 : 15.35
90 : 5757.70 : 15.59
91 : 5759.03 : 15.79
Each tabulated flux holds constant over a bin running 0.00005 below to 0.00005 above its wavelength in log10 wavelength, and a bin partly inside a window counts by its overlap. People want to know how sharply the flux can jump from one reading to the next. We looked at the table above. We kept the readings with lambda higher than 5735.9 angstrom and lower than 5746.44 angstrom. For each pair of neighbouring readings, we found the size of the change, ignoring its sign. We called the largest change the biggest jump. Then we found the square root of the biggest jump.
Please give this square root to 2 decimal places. 0.57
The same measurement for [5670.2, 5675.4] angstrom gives 0.57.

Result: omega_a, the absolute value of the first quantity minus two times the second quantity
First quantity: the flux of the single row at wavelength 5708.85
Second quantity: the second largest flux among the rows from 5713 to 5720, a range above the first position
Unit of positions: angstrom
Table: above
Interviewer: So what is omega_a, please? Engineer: 16.9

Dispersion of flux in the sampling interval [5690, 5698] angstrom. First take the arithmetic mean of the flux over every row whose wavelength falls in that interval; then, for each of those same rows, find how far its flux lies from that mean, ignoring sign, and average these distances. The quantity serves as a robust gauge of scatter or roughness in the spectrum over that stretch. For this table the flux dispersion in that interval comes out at 0.15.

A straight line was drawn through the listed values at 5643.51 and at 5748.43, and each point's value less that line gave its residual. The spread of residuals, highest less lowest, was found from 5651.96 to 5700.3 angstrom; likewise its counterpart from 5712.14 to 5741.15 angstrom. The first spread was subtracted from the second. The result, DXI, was -0.7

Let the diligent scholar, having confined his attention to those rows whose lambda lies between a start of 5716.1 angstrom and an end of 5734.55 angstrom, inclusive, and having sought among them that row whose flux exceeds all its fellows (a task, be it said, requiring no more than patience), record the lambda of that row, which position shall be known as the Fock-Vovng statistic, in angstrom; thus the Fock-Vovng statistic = 5720.70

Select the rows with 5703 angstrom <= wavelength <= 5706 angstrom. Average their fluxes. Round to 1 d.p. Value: 14.9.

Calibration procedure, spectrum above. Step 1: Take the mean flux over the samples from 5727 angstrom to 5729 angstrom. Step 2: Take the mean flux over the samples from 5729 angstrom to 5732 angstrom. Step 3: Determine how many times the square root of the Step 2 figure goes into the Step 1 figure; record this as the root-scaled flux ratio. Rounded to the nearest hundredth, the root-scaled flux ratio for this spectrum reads 3.90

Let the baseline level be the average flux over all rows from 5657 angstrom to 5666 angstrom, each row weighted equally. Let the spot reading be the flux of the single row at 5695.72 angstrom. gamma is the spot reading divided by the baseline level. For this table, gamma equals 1.06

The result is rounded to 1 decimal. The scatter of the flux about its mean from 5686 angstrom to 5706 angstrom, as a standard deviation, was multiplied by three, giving 1.2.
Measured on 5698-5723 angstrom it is 1.9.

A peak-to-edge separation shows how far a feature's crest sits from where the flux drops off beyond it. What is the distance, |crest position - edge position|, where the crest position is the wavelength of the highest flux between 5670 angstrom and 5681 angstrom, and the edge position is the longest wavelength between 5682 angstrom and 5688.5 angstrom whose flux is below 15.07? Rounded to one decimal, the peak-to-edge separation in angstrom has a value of 14.4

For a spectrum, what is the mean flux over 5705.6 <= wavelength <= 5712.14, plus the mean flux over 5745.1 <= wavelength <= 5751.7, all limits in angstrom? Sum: 29.6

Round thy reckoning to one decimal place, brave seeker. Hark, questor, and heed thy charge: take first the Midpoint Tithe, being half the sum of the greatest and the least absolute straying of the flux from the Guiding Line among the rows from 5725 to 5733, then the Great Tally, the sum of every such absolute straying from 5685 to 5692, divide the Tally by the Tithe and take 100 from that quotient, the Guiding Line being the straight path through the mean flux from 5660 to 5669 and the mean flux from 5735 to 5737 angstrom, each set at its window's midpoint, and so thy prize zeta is -97.4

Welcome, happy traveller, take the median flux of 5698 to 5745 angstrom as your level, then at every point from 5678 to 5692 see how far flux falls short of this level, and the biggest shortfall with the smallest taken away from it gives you 0.8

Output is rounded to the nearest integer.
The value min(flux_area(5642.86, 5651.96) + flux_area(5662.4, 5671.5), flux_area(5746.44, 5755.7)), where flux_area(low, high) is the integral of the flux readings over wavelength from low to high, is 141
